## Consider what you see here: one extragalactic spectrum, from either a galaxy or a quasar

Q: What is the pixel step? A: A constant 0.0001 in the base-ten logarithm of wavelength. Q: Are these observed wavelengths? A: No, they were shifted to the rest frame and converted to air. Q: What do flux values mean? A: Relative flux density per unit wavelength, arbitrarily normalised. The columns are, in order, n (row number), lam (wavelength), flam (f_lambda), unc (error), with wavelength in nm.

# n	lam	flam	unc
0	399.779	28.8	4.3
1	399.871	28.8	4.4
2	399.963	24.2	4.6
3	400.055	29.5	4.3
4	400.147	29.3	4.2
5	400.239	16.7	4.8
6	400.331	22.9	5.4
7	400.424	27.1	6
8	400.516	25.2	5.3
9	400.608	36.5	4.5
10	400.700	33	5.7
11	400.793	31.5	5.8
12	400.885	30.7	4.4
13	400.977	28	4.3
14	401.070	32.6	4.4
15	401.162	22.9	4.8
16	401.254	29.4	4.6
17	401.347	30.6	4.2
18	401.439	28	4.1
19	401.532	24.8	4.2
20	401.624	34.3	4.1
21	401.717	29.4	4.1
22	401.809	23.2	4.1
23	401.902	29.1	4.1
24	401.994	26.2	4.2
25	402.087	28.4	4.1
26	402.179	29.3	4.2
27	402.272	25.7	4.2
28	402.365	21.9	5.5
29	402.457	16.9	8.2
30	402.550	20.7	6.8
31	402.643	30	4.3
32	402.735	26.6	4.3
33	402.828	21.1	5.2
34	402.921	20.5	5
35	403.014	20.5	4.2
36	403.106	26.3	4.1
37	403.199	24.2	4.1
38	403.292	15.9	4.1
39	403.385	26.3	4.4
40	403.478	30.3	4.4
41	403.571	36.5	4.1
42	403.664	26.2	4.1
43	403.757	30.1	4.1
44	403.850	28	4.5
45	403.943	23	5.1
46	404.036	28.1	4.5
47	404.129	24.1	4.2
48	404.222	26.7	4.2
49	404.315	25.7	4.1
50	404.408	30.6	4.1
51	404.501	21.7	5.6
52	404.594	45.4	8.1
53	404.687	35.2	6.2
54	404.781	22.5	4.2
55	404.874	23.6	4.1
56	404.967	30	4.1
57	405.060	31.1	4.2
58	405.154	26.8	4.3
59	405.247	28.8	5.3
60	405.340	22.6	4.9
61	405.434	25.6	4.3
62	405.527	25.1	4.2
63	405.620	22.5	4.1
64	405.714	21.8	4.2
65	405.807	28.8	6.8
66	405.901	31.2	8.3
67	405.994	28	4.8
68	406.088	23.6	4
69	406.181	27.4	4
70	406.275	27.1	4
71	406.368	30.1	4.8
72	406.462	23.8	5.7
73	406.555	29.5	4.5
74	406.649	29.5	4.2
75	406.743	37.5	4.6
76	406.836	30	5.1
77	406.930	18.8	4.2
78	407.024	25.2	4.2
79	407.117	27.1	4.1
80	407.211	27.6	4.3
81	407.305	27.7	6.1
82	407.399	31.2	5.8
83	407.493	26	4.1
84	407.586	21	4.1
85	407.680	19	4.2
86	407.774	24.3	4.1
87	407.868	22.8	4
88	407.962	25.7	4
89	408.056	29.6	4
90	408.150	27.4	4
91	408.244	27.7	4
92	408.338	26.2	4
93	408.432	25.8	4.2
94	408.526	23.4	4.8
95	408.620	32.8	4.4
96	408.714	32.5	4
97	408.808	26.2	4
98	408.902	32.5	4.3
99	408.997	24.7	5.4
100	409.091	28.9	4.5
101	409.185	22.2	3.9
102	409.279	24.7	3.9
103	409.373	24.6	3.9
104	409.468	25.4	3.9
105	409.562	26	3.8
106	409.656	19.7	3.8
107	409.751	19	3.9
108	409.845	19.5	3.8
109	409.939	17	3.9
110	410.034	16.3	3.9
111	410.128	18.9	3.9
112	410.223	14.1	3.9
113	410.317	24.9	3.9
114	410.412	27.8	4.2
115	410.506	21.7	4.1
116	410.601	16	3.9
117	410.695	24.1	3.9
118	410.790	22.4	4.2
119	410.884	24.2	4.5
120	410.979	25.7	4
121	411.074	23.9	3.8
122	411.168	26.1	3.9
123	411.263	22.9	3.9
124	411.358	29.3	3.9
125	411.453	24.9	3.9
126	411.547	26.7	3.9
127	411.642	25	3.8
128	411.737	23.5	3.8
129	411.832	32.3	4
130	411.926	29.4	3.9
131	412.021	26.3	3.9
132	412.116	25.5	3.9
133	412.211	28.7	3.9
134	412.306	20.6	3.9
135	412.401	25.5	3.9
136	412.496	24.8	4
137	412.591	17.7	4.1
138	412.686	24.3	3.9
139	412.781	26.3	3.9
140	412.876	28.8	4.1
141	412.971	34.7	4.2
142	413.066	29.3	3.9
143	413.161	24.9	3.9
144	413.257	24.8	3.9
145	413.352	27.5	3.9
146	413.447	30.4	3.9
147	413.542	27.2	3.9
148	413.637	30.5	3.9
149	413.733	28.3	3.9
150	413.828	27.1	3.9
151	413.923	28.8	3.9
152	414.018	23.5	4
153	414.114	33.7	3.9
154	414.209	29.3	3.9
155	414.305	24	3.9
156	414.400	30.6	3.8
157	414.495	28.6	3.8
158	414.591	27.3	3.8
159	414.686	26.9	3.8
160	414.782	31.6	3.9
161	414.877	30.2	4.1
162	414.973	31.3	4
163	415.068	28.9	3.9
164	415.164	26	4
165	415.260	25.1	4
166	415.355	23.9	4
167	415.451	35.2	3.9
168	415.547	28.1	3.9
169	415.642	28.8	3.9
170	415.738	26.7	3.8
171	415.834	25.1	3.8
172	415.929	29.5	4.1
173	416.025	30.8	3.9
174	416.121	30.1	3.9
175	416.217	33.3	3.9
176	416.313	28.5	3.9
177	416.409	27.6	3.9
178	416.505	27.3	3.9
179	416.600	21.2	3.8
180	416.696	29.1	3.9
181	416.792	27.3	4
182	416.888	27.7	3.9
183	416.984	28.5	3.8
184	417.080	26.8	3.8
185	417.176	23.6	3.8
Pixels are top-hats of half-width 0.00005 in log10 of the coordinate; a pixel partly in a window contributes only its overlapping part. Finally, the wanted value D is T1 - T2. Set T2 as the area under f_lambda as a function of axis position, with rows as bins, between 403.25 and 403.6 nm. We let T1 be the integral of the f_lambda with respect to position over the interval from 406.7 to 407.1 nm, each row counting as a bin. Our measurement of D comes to 1.7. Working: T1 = 11.1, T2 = 9.4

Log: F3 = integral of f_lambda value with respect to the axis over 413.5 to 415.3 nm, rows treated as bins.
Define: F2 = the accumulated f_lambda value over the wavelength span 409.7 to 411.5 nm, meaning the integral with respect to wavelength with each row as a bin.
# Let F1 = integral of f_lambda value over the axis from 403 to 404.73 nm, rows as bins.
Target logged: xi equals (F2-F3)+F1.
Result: 37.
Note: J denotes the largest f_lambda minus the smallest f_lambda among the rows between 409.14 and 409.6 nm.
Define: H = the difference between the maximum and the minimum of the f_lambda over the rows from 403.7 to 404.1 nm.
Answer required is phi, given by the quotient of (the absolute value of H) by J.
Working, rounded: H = 7.1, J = 4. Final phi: 1.9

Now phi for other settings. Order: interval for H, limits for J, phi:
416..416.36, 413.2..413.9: 0.8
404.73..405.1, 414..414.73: 0.8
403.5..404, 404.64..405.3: 1.1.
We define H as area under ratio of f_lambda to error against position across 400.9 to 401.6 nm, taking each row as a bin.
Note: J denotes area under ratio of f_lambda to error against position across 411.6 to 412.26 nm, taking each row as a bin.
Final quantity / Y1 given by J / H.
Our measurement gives 1.01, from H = 4.6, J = 4.6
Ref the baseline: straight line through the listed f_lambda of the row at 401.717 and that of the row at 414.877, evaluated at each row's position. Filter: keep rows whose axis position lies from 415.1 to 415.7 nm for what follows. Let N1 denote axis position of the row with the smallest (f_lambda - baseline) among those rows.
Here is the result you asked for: 415.355 nm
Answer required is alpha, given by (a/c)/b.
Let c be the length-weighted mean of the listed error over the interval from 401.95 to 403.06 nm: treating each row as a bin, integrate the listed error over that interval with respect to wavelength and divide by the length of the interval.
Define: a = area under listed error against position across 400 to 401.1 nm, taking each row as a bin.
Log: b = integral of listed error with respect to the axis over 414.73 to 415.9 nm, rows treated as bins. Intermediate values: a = 5.4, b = 4.61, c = 5.02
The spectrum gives 0.23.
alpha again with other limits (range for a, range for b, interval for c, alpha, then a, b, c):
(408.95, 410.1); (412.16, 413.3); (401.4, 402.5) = 0.22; 4.7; 4.52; 4.58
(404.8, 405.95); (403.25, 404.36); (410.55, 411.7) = 0.30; 5.6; 4.79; 3.96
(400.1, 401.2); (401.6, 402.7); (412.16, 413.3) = 0.26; 5.5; 5.32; 3.96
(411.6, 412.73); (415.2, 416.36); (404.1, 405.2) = 0.20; 4.4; 4.54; 4.79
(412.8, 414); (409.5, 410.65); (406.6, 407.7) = 0.23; 4.7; 4.51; 4.59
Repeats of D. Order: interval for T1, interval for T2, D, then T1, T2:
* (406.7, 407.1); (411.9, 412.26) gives 1.3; 11.1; 9.8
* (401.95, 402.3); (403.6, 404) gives -1.3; 9.6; 10.9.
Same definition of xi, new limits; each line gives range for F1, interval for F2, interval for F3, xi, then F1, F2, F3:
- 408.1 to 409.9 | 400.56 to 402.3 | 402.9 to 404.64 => 50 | 46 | 51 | 46.9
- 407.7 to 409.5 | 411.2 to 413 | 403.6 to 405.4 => 44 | 48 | 47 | 50.3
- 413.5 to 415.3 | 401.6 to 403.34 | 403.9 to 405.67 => 46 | 51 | 43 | 48.4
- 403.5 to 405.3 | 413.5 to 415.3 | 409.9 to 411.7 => 62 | 52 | 51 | 41.0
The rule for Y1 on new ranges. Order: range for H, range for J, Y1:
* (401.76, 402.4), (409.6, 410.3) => 0.83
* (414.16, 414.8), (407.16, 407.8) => 0.74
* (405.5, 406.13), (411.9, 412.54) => 1.29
